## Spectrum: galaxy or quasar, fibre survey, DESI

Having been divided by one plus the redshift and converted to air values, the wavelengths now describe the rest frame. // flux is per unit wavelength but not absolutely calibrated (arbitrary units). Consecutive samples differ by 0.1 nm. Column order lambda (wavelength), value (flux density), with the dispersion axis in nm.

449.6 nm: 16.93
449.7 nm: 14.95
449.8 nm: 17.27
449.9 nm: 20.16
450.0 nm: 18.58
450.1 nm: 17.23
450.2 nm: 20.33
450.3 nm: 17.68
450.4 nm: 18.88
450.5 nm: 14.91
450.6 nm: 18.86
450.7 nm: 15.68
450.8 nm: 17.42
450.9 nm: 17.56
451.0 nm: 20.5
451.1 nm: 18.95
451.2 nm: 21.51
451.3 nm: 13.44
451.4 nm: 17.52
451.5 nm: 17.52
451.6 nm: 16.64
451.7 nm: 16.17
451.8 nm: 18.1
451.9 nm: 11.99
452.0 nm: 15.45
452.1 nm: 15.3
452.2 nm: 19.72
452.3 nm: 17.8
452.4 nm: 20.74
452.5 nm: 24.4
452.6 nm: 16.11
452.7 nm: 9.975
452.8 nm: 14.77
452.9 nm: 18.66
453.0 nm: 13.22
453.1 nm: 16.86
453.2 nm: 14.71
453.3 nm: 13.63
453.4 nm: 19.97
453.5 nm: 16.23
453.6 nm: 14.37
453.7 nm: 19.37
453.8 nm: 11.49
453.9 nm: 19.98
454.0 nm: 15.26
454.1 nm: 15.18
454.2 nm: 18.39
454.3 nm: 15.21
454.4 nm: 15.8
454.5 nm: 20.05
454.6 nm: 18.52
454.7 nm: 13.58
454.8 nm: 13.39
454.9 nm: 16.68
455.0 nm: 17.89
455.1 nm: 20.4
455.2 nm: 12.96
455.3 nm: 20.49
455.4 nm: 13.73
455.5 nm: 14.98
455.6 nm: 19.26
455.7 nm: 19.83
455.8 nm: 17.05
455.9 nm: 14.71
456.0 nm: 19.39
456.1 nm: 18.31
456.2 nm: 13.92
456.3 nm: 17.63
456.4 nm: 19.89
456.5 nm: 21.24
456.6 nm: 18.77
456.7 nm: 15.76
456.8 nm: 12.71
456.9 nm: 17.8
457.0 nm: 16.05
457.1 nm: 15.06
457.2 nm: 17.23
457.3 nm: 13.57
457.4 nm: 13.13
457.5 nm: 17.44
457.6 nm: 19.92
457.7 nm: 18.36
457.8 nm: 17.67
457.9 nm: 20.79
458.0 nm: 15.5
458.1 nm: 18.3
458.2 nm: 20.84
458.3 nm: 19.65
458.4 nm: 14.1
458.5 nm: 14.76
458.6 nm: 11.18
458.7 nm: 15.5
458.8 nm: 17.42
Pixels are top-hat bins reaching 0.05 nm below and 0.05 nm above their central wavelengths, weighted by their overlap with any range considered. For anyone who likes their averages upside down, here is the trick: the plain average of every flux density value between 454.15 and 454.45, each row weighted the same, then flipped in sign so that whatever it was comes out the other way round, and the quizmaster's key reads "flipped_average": -16.5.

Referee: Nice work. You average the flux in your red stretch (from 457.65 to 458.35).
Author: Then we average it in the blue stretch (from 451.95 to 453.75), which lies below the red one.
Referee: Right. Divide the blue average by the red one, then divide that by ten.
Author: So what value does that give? 0.089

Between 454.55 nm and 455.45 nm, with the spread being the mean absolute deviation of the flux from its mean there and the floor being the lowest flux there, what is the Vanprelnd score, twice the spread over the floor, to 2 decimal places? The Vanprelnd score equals 0.41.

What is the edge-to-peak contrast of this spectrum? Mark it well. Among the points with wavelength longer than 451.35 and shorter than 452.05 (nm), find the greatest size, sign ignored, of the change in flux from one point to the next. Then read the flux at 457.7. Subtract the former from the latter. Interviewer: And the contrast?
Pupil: 12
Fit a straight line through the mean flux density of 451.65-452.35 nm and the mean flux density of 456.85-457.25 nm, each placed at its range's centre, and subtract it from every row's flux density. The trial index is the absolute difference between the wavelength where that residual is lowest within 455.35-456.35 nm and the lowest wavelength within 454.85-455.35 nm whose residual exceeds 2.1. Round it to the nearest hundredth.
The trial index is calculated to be 0.30 nm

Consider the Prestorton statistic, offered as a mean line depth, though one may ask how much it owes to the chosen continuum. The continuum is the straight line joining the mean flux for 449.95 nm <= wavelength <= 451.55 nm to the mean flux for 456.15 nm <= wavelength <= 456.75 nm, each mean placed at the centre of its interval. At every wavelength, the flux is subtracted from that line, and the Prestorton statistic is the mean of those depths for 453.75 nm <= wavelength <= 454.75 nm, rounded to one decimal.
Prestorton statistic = 1.5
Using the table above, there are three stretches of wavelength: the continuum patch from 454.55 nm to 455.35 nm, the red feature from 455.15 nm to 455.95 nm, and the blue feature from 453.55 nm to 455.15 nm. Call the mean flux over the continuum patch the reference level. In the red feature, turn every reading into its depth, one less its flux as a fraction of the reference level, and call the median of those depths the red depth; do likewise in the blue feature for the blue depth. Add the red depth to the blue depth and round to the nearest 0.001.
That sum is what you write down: 0.073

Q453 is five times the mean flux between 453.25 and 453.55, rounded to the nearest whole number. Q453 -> 83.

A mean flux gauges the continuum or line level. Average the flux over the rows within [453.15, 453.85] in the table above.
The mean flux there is 15.7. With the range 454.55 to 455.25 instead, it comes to 16.2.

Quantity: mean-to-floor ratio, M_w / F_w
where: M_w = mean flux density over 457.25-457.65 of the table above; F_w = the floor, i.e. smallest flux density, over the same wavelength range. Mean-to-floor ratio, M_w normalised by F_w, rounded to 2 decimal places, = 1.22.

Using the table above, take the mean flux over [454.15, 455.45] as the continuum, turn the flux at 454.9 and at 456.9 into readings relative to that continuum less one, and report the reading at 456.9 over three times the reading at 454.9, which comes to -19.1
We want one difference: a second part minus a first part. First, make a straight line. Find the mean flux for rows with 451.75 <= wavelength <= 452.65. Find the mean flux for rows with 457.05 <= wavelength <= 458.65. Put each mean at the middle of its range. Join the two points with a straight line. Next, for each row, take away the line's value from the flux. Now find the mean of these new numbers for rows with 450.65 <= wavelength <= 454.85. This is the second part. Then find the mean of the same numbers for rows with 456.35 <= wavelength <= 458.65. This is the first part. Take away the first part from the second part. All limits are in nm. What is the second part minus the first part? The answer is -1.1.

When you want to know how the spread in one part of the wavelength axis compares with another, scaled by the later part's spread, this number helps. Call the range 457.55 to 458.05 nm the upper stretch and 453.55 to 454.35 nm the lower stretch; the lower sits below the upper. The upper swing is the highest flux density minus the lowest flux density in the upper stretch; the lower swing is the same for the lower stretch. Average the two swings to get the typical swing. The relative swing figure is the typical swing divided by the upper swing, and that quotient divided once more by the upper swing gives 0.25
